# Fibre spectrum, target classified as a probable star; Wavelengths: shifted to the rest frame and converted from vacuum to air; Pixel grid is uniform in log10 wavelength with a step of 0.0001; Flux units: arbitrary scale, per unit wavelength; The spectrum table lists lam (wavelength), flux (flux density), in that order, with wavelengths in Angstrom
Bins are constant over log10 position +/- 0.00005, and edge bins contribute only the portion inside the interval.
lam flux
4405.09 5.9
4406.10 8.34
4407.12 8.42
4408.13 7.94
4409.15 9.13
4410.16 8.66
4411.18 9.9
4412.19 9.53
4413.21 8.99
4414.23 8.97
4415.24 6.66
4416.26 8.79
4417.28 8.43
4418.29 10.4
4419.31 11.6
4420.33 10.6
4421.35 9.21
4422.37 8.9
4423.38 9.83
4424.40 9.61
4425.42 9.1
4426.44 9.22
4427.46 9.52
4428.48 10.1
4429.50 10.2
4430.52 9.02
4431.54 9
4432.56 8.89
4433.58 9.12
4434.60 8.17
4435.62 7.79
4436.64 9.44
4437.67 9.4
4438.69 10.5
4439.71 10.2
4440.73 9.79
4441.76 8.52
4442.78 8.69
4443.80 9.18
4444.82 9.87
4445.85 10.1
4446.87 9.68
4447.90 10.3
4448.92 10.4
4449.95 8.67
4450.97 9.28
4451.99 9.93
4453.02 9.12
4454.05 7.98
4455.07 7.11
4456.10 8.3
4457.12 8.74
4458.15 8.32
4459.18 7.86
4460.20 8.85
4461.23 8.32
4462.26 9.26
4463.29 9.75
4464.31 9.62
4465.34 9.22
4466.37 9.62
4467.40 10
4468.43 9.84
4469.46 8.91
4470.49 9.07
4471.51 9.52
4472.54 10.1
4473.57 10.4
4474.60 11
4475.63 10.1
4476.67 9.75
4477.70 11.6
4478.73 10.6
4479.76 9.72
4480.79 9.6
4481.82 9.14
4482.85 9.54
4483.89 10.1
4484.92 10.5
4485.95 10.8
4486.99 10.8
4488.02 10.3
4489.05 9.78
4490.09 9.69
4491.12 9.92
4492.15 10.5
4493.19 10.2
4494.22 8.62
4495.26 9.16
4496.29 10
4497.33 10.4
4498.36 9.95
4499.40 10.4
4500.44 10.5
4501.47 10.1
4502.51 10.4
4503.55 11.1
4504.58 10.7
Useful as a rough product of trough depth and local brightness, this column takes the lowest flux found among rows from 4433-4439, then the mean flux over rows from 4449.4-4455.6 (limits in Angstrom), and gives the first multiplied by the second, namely 68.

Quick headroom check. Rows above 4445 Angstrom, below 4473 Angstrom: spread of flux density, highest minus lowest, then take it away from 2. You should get -1.3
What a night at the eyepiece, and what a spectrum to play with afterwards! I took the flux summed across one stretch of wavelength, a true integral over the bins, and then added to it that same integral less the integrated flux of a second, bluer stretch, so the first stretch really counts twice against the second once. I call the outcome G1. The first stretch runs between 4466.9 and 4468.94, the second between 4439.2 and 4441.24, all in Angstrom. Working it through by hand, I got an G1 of 20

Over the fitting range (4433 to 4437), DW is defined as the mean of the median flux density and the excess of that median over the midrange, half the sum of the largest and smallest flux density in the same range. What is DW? 4.3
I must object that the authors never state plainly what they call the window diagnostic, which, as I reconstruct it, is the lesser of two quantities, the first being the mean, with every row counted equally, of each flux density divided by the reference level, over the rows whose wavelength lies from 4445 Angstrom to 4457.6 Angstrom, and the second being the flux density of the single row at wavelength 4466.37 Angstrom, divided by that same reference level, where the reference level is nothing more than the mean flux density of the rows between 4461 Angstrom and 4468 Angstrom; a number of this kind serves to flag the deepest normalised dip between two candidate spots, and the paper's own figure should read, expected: 0.97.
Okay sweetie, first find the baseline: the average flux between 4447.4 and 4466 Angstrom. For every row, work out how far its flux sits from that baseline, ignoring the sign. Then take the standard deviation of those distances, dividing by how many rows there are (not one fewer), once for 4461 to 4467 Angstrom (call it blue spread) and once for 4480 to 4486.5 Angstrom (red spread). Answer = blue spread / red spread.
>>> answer 0.34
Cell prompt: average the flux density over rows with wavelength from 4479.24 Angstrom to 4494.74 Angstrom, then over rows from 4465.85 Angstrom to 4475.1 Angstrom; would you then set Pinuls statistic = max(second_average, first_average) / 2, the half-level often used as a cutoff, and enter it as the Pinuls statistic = 4.97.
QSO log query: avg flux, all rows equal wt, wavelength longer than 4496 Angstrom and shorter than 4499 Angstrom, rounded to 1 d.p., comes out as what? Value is 10.1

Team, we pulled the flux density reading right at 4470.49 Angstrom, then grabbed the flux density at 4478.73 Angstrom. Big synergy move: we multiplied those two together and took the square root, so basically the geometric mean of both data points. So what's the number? 9.8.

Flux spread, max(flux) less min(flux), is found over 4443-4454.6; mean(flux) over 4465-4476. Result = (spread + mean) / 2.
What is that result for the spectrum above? 6.1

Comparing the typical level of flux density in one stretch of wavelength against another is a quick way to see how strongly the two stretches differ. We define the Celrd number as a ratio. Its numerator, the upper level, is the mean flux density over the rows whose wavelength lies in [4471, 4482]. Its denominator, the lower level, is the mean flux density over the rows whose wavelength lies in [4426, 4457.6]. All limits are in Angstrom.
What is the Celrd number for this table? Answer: 1.10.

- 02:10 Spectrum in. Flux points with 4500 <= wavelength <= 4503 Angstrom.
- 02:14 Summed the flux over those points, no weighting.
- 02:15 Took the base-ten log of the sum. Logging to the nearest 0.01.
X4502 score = 1.49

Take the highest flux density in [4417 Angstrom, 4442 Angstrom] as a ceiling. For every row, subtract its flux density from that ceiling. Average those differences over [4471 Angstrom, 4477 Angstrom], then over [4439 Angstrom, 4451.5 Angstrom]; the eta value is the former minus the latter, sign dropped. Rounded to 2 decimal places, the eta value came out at 0.59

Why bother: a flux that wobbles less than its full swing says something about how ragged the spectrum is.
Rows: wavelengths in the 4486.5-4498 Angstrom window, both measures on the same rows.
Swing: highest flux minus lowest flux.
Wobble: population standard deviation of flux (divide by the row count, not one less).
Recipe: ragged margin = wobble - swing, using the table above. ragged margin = -1.6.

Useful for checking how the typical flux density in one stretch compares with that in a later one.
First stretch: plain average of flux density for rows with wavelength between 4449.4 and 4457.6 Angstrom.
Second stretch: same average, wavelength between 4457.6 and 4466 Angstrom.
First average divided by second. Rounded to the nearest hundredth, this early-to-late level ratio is 0.97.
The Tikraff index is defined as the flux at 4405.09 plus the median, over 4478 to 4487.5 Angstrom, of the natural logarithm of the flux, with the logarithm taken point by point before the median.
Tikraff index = 8.2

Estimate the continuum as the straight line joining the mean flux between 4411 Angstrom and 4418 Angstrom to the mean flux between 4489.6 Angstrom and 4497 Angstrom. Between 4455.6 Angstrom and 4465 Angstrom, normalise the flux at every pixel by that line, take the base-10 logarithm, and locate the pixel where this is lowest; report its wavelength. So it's 4459.18 Angstrom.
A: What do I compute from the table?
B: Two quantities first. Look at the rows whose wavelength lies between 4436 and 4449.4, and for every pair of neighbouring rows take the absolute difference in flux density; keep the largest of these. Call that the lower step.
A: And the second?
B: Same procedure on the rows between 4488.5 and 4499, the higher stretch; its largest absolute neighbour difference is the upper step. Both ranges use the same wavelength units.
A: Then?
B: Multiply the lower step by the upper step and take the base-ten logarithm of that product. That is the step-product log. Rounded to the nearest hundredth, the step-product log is 0.30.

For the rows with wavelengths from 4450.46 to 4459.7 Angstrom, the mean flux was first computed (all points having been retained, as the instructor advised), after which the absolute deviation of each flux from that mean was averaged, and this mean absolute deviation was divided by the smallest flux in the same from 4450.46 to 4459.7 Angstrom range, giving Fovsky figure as 0.094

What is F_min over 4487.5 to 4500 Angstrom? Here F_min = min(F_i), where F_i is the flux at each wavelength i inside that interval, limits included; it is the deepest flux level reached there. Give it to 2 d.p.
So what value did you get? 8.62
